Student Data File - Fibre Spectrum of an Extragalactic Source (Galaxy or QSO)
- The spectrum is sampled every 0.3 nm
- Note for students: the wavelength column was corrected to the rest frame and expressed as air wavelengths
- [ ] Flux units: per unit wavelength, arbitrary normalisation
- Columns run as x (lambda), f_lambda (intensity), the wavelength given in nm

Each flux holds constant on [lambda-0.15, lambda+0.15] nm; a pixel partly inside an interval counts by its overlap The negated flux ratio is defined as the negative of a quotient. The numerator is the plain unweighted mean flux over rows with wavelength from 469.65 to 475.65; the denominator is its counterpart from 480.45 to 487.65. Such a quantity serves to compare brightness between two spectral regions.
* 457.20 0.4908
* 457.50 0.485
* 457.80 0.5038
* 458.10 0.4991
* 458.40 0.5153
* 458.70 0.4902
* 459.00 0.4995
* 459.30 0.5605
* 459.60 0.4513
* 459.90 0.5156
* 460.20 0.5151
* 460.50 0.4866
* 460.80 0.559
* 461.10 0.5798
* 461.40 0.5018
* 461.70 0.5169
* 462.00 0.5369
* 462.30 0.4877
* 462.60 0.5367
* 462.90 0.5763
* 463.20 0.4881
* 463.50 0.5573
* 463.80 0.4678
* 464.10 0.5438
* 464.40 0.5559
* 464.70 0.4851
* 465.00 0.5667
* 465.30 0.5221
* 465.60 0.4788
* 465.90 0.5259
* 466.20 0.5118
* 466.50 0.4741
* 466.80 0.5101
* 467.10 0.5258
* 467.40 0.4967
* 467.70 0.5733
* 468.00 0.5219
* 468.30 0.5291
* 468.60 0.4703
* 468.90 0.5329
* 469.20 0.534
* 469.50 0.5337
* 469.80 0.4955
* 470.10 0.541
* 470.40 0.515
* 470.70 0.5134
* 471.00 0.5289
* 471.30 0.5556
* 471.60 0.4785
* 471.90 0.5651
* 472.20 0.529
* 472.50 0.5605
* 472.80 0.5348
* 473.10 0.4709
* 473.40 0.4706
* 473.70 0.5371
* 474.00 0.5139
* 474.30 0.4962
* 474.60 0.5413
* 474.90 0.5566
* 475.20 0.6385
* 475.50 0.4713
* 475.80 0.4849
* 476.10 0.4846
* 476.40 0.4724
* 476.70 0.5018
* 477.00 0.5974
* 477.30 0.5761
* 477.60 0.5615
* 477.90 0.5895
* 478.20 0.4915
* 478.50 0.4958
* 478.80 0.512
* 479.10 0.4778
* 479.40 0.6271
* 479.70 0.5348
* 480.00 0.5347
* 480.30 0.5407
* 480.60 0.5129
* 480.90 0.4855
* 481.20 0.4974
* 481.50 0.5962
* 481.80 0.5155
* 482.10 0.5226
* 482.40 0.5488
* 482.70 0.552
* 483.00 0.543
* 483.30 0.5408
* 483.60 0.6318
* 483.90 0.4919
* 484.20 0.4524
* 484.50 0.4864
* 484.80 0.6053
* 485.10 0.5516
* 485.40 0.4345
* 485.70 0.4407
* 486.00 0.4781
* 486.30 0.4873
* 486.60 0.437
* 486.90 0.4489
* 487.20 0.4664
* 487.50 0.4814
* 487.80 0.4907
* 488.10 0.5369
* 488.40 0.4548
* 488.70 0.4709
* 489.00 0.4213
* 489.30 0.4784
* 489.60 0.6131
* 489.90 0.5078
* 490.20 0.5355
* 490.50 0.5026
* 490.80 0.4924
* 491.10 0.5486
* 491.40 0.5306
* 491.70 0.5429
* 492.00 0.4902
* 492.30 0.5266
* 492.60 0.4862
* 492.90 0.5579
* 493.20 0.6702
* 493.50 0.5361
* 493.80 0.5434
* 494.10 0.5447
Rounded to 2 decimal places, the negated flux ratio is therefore -1.03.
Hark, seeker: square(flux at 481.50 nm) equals 0.36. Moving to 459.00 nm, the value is 0.25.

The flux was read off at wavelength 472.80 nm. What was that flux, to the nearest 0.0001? 0.5348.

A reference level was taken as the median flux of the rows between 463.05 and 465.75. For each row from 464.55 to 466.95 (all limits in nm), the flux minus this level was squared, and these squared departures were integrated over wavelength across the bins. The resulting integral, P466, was 0.002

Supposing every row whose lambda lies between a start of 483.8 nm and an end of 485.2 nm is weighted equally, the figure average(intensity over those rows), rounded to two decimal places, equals 0.52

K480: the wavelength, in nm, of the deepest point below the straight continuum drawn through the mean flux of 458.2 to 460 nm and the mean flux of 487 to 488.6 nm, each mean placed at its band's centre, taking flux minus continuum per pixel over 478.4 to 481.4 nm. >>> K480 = 479.10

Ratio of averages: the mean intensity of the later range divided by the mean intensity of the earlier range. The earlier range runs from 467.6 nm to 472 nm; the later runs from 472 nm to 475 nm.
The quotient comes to 0.99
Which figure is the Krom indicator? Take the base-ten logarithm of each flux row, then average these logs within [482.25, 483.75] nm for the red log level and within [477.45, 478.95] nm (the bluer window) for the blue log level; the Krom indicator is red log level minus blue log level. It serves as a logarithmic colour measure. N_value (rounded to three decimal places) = 0.027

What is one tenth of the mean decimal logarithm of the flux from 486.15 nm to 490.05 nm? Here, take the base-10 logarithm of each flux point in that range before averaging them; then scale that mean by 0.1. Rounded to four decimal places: -0.0317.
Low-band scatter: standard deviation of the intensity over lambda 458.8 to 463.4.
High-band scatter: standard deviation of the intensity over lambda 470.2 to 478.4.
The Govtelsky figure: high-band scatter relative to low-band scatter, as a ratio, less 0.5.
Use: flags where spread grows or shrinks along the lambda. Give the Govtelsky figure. 0.7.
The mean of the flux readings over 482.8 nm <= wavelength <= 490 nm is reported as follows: 0.498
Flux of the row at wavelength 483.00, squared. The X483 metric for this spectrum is 0.29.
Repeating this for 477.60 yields 0.32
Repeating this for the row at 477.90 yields 0.35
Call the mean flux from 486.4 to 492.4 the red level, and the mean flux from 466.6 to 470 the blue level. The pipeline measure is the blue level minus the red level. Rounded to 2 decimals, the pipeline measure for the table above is 0.02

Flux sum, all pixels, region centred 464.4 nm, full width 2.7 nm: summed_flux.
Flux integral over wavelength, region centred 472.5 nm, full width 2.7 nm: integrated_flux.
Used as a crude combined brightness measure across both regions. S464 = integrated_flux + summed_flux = 6.08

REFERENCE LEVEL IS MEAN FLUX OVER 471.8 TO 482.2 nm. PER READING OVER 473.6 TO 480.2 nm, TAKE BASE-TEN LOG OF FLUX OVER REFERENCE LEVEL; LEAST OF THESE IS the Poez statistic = -0.050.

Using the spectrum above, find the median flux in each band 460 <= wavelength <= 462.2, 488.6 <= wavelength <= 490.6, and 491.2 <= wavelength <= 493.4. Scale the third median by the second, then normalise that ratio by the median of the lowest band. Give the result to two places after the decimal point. 2.04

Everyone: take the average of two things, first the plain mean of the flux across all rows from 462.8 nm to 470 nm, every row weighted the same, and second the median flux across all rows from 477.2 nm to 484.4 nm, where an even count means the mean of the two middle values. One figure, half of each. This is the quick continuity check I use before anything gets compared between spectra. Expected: 0.527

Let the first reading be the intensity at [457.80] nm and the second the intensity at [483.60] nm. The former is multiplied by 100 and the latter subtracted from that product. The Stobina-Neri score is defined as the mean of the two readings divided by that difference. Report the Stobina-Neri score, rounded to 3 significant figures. 0.0114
